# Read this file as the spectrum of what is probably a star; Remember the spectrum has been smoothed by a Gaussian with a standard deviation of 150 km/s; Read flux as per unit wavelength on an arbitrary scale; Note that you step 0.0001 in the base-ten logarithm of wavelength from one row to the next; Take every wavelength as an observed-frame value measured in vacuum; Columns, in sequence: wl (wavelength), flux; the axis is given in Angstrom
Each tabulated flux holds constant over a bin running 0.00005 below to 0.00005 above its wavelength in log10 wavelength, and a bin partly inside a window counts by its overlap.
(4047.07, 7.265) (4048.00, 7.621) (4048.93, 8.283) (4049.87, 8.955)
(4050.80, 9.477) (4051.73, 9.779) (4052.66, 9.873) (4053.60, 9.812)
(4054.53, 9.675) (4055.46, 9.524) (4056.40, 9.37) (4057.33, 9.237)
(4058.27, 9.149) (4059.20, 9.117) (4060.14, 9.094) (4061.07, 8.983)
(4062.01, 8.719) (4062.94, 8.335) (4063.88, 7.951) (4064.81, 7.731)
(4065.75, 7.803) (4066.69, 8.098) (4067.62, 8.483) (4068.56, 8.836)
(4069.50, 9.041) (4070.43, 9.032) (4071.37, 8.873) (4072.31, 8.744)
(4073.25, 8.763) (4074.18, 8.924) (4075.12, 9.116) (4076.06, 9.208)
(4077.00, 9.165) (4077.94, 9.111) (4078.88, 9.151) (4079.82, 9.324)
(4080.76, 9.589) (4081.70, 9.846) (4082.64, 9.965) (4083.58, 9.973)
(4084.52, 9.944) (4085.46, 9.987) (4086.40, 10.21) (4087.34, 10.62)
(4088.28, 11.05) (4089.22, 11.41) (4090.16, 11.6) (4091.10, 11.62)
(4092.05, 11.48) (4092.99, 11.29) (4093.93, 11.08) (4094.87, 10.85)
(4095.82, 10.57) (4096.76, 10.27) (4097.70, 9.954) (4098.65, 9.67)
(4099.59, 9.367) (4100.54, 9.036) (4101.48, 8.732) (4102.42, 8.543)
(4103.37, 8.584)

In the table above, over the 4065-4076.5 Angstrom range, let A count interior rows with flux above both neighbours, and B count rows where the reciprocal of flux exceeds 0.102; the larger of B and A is 12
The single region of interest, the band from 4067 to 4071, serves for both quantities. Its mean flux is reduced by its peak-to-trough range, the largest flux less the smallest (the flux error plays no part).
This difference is 8.3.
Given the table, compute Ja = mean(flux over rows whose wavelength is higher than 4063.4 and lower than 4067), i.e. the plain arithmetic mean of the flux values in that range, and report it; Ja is 7.9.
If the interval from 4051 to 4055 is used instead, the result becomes 9.8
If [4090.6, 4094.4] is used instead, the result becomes 11.4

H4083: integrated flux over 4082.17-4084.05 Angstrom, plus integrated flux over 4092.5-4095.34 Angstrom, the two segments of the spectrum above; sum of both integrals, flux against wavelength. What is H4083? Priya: 50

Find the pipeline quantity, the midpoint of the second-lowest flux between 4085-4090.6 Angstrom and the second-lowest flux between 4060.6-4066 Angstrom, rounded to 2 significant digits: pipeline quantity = 9.0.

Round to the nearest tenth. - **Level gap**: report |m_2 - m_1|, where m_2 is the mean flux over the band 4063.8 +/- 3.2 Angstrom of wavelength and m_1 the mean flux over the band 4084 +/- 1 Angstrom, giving 1.7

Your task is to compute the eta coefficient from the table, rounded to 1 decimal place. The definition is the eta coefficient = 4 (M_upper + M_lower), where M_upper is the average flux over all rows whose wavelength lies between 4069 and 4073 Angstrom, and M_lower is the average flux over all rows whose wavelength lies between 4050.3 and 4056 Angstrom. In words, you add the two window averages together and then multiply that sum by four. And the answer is 74.4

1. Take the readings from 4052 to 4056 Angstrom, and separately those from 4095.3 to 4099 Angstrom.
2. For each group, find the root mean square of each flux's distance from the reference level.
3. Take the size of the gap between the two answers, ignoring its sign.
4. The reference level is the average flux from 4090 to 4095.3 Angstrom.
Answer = 0.35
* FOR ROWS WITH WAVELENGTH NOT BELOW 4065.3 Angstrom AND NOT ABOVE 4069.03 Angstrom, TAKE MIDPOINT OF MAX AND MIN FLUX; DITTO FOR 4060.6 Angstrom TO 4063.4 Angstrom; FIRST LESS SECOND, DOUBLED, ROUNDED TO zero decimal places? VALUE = -1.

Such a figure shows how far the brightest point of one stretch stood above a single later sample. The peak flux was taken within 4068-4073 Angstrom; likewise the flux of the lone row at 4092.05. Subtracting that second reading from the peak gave -2.4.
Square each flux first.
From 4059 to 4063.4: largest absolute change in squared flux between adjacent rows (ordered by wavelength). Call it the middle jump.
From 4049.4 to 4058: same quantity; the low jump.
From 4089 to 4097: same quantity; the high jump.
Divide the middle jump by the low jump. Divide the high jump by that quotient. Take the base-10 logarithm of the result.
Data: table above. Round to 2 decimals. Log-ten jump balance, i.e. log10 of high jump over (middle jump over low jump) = 0.96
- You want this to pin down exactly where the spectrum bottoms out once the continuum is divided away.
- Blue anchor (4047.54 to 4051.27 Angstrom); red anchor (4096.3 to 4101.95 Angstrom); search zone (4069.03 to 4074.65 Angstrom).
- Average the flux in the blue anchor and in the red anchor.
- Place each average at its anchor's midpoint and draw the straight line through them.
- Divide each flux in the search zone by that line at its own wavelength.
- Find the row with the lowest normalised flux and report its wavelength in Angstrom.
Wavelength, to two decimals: 4072.31 Angstrom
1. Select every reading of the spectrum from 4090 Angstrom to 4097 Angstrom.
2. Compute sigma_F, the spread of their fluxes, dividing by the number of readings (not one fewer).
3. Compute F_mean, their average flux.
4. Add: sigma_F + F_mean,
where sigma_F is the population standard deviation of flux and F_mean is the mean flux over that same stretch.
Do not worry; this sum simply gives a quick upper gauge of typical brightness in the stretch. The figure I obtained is 11.6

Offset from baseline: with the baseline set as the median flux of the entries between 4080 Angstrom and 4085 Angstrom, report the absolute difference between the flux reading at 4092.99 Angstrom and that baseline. 1.35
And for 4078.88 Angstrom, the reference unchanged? 0.79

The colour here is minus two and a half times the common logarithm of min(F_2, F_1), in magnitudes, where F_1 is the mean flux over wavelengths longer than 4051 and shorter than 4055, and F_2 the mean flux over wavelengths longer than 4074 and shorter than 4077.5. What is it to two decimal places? -2.40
